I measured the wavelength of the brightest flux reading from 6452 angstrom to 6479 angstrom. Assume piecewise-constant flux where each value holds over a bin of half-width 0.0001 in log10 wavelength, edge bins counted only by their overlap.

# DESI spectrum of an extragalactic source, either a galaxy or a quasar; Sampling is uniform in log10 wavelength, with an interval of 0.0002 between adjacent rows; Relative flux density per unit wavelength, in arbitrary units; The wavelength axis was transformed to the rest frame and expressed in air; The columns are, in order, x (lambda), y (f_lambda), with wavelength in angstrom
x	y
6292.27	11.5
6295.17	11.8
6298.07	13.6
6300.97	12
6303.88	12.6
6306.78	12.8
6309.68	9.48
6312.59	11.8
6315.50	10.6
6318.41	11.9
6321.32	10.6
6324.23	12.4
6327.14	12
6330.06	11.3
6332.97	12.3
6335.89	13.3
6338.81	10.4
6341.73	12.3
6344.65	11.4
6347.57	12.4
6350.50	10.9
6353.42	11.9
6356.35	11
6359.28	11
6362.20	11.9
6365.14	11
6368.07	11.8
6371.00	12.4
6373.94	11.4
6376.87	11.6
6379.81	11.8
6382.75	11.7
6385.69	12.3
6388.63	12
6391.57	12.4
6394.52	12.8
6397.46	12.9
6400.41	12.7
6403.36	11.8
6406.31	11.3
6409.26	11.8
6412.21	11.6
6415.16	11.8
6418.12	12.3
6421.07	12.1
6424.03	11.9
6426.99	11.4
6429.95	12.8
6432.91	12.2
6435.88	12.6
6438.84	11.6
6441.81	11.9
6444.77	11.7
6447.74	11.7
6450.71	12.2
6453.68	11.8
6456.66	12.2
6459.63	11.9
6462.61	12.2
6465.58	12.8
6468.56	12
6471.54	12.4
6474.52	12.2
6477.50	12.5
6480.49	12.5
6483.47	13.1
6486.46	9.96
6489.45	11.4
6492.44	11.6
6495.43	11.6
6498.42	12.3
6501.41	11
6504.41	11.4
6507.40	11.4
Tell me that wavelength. 6465.58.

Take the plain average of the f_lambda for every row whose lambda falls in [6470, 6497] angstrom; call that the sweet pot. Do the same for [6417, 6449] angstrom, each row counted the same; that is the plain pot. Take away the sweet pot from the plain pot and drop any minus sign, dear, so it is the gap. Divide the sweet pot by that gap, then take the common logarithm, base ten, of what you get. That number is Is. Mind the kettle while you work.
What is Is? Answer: 2.07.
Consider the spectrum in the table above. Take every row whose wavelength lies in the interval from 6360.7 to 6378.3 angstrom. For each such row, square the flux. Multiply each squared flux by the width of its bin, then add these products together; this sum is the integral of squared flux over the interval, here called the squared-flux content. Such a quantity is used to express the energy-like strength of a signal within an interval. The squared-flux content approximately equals 2406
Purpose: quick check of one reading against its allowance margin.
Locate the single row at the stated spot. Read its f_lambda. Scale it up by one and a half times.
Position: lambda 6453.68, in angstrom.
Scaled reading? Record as 17.7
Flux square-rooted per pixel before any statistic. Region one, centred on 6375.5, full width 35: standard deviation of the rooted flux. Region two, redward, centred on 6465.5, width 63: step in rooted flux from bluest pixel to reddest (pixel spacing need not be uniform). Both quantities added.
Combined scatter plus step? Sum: -0.1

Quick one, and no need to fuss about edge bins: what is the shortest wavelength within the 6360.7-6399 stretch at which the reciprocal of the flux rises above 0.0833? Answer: 6362.20 angstrom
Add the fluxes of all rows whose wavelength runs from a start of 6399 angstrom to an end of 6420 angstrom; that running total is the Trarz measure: 83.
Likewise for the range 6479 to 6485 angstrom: 26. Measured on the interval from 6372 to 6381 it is 35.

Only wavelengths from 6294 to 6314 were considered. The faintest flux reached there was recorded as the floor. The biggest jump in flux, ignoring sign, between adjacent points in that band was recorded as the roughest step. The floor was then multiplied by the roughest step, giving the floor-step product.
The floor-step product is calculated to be 31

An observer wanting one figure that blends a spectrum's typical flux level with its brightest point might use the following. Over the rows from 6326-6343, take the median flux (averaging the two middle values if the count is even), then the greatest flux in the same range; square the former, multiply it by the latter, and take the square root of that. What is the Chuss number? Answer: 44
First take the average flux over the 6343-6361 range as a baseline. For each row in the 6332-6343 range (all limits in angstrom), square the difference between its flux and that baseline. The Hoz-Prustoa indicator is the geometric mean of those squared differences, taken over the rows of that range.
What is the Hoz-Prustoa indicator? 1.2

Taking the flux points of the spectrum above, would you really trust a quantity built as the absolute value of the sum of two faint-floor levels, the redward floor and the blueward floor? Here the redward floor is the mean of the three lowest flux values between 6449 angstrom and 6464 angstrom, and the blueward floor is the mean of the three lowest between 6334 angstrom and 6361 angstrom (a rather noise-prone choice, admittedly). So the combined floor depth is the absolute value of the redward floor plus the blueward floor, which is 22.7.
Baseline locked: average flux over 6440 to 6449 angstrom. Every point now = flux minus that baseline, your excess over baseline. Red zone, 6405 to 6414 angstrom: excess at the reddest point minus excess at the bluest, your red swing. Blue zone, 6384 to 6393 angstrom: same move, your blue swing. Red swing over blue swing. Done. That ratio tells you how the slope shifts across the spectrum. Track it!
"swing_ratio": 3.0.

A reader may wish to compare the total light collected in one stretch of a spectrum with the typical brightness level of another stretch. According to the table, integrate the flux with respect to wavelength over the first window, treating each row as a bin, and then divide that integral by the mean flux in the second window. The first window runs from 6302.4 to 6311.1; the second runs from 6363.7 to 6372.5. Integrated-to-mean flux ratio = 8.63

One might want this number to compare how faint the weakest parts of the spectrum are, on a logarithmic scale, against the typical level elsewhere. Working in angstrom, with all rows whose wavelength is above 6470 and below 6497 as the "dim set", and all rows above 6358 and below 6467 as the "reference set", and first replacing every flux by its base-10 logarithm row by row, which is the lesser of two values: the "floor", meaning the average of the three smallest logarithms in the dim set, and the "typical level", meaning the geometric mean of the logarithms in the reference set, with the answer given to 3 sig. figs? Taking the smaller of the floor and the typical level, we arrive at 1.04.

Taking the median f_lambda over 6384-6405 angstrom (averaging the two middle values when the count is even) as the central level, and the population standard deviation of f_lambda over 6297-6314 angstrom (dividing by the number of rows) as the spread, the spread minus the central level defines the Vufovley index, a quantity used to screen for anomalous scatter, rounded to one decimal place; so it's -11.1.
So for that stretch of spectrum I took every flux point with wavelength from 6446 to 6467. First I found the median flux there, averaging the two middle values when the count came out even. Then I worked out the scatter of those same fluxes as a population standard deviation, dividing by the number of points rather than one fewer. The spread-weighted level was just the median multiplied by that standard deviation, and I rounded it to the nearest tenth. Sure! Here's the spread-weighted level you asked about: 4.1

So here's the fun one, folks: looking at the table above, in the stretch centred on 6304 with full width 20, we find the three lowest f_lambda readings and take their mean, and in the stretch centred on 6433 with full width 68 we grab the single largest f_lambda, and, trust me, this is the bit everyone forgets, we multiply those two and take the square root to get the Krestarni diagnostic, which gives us 11.9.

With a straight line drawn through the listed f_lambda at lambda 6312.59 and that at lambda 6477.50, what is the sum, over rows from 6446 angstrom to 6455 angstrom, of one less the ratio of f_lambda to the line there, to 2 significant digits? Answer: 0.12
